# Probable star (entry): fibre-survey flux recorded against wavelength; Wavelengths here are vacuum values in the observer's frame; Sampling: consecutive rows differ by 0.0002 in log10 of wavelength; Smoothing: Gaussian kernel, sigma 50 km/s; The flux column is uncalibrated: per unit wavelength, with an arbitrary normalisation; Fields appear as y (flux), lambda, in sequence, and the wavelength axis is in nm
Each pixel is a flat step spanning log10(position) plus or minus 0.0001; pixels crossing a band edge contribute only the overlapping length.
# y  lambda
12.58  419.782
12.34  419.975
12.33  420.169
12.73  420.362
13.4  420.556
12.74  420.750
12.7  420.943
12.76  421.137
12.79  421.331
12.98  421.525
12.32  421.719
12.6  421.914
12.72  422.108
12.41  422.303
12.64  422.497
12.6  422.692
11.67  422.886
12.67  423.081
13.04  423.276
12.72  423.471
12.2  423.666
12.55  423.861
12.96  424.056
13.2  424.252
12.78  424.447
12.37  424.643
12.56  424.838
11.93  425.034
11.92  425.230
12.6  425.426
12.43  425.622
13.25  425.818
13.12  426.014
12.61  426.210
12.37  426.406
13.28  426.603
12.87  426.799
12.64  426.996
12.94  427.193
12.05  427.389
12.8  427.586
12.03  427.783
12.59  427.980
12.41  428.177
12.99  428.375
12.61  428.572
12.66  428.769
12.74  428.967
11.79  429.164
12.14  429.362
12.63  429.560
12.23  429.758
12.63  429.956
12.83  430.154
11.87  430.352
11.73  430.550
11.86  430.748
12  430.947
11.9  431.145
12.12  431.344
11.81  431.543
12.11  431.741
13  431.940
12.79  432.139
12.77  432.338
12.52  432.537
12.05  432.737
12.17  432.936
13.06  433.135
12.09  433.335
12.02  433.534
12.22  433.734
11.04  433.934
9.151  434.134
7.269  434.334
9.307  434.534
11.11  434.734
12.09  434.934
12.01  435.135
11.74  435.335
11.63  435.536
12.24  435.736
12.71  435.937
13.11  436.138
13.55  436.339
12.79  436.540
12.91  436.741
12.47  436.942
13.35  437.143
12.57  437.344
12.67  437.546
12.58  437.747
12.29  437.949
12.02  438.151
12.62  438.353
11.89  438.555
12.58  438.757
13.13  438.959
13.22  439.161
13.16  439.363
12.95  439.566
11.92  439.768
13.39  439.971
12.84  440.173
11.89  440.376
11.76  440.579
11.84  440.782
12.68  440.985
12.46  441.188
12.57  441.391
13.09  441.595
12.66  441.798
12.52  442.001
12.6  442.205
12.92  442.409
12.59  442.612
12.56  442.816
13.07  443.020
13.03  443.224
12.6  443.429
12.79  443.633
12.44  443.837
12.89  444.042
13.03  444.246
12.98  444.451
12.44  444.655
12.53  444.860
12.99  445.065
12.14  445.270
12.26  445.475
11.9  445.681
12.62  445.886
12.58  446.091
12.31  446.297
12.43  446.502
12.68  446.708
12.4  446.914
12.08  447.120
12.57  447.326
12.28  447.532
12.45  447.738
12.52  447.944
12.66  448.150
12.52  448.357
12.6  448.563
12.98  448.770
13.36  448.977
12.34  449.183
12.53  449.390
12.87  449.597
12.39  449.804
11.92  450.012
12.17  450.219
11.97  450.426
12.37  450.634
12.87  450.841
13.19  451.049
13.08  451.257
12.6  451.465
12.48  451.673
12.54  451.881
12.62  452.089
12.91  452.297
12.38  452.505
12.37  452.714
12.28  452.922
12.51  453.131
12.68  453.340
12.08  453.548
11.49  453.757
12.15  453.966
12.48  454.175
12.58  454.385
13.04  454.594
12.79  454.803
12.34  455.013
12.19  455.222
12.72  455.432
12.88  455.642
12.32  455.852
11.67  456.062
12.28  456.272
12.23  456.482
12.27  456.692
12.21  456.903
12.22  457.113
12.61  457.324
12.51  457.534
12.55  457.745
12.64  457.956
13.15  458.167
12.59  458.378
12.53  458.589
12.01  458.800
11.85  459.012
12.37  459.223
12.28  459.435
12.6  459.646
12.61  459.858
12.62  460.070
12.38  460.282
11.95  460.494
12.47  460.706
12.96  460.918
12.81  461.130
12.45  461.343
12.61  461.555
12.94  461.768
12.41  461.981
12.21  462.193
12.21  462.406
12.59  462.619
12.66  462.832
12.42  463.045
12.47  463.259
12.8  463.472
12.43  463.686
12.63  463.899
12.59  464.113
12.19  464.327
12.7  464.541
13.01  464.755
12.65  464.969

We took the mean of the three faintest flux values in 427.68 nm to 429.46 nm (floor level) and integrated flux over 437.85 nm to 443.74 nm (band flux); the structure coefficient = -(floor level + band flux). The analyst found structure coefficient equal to -86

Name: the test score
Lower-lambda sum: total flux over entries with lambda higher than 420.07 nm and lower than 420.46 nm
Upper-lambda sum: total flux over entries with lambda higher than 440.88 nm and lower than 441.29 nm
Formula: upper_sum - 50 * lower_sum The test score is -1228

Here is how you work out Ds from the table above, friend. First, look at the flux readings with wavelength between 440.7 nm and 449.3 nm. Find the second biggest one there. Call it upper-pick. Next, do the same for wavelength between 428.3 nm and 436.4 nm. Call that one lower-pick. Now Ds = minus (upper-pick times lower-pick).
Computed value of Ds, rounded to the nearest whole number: -172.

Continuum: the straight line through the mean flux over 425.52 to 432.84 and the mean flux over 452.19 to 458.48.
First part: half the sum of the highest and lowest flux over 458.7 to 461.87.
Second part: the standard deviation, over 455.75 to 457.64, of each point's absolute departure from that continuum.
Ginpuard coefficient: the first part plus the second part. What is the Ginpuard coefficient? 12.6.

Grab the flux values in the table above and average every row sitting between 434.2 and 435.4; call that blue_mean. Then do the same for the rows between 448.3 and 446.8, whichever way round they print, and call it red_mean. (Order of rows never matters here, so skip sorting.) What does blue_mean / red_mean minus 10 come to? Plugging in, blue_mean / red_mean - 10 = -9.15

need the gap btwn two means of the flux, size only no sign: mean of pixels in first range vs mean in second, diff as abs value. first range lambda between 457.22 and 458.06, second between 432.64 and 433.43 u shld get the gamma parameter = 0.2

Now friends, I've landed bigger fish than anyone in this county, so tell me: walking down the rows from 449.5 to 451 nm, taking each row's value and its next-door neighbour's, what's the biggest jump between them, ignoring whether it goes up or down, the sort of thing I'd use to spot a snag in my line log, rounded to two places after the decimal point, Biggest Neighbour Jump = 0.50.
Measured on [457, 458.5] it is 0.56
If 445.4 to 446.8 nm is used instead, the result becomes 0.72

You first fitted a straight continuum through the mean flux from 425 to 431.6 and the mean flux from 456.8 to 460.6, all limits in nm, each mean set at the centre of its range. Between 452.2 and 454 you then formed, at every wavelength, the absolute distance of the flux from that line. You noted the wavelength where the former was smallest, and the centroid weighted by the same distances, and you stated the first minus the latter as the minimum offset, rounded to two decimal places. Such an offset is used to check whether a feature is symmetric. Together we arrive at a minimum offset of -0.83 nm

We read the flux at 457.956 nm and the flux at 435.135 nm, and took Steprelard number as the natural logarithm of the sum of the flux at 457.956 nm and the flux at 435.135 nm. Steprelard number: 3.20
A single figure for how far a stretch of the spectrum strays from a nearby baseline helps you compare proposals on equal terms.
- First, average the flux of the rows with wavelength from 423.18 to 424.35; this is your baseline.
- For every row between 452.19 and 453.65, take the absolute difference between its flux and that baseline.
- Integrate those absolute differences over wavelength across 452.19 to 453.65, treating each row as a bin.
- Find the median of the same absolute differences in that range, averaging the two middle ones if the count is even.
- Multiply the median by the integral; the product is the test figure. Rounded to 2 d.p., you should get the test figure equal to 0.21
